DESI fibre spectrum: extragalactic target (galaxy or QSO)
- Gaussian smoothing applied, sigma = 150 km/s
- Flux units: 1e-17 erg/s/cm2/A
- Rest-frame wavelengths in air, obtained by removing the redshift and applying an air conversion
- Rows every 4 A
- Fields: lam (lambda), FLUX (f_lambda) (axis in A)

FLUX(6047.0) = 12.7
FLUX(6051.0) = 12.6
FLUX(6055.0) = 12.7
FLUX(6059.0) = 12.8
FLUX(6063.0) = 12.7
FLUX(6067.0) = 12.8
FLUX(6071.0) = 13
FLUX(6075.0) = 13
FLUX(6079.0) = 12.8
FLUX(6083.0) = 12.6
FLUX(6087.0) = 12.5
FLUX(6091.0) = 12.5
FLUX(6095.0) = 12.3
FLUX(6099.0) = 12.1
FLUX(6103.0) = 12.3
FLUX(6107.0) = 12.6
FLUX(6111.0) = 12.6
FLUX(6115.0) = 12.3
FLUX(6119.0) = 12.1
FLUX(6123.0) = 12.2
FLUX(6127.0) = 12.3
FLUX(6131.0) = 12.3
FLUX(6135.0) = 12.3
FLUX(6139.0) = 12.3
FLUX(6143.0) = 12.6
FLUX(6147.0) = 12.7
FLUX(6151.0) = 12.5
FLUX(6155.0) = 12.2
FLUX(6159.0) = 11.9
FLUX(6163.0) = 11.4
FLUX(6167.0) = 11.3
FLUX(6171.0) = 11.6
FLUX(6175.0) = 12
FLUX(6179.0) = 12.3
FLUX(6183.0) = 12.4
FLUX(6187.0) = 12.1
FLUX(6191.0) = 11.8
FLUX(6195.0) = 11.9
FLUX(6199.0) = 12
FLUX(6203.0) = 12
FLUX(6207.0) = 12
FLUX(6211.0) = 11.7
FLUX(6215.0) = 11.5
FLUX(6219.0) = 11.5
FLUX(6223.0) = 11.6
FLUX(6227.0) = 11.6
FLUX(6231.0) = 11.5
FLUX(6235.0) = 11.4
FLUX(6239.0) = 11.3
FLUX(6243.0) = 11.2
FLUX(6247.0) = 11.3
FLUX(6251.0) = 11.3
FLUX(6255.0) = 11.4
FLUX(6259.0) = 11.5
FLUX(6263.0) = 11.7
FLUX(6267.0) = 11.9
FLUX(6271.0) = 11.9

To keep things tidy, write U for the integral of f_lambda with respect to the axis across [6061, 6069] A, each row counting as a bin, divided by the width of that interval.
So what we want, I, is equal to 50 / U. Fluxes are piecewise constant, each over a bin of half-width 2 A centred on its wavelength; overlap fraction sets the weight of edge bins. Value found 3.92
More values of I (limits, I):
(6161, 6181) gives 4.27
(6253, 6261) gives 4.37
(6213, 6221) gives 4.35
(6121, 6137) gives 4.07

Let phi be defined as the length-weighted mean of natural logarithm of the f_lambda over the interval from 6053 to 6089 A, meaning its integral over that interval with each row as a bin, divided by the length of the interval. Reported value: 2.55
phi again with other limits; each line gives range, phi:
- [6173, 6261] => 2.46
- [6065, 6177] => 2.51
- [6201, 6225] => 2.46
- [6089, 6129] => 2.51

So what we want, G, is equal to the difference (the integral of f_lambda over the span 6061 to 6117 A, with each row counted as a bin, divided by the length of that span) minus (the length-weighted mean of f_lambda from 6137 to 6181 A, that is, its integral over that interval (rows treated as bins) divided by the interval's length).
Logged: 0.5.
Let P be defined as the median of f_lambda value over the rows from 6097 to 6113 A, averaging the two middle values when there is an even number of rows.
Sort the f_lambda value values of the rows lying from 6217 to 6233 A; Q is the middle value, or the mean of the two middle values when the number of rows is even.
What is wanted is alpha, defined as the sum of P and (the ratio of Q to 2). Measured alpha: 18.2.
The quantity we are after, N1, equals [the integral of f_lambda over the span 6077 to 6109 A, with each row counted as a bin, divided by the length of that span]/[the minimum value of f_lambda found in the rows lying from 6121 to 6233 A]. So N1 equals 1.10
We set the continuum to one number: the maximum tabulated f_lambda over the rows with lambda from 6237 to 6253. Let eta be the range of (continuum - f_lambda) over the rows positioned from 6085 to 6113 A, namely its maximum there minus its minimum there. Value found 0.5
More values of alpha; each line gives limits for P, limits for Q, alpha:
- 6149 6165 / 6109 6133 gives 18.2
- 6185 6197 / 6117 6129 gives 18.0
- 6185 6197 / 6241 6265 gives 17.6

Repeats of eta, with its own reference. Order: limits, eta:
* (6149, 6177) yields 1.2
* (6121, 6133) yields 0.1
